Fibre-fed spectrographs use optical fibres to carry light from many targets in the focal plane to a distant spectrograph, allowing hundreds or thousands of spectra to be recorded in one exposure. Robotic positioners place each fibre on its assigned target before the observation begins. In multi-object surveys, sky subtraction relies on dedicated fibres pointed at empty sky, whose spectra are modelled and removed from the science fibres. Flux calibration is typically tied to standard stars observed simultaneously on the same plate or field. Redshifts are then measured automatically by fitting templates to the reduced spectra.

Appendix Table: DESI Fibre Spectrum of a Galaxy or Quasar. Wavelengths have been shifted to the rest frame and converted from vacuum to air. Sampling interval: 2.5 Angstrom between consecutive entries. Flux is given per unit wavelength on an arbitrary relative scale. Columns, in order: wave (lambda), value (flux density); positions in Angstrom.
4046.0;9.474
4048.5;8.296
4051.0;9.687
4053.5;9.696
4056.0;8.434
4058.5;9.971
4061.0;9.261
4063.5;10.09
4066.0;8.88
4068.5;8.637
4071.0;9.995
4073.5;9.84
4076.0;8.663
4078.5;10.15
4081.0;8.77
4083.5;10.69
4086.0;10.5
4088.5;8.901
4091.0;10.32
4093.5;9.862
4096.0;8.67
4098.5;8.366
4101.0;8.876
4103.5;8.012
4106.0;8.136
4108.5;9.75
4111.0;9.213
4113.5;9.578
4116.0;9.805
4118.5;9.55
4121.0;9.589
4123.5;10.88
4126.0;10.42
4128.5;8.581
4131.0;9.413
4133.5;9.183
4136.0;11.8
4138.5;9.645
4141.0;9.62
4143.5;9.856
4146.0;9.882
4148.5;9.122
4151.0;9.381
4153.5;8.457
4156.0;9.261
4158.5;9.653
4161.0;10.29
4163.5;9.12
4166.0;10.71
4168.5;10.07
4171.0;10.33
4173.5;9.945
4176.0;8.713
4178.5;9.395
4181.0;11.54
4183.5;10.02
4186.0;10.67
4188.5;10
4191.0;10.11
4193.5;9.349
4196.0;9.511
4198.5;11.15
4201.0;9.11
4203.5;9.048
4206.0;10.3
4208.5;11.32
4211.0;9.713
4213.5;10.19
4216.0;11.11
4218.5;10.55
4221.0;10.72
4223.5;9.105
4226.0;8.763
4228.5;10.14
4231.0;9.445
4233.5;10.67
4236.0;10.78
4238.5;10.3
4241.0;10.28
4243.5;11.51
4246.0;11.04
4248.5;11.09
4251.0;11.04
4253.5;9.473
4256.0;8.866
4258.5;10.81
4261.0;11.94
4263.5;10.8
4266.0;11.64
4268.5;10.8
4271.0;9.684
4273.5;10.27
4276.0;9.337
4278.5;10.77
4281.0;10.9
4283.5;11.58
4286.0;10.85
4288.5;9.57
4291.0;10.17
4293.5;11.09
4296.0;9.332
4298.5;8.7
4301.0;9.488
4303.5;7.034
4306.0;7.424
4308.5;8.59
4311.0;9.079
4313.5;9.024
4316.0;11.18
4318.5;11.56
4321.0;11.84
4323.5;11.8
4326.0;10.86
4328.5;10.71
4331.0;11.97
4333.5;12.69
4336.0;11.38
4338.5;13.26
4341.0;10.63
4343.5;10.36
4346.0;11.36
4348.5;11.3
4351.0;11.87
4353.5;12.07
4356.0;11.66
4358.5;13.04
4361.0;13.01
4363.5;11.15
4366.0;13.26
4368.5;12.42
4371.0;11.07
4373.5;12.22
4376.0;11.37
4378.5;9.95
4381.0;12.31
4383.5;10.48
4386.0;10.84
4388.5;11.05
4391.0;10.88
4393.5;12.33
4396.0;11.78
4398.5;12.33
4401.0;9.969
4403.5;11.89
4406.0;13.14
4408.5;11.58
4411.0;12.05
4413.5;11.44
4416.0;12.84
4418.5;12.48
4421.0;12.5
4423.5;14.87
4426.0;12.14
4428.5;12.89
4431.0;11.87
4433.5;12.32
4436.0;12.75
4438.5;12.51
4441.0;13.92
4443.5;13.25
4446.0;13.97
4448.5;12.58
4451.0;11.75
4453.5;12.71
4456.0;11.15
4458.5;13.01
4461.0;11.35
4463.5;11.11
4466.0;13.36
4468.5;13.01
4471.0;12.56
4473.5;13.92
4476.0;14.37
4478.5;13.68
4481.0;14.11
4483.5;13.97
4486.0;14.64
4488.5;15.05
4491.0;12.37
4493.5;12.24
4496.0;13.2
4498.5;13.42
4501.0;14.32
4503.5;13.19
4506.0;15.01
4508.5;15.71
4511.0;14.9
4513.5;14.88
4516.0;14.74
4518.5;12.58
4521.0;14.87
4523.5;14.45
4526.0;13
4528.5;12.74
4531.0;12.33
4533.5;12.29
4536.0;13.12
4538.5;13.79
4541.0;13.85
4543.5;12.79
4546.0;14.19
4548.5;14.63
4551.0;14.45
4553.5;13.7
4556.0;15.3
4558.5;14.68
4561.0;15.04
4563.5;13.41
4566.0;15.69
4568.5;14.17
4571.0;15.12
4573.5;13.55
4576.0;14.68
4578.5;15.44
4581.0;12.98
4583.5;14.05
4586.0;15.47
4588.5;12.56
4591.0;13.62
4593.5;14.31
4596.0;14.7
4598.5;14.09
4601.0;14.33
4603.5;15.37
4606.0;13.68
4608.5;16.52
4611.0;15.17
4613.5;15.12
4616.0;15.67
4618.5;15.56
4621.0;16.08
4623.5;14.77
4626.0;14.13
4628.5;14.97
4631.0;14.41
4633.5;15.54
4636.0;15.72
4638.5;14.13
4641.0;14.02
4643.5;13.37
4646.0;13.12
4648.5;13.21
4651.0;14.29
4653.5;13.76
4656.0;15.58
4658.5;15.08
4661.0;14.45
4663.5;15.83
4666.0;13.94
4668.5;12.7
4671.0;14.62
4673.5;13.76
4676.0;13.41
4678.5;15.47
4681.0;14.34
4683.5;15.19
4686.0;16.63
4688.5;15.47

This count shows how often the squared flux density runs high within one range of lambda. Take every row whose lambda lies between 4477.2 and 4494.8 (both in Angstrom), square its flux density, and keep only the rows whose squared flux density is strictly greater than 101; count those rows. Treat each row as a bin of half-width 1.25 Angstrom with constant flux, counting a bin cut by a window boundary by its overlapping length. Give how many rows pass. 7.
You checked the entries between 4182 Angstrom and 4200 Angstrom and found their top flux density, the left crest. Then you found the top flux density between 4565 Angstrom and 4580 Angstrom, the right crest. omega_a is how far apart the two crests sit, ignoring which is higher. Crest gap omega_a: 4.5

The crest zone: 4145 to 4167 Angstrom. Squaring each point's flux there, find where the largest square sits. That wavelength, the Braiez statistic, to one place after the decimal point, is 4166.0 Angstrom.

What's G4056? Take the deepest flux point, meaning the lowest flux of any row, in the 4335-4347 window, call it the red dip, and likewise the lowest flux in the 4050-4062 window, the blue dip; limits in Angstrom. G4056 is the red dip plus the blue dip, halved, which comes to 9.4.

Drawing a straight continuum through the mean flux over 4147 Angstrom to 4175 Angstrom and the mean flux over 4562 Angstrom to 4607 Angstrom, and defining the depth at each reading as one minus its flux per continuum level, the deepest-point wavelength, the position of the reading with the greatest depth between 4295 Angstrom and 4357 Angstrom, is 4303.5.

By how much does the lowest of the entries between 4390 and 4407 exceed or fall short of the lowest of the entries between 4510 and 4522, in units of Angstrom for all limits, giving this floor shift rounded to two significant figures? -2.6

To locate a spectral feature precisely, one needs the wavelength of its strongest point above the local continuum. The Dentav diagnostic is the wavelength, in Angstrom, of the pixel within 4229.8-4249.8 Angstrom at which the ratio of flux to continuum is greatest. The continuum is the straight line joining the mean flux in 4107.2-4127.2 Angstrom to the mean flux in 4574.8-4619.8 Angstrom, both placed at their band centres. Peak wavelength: 4243.5 Angstrom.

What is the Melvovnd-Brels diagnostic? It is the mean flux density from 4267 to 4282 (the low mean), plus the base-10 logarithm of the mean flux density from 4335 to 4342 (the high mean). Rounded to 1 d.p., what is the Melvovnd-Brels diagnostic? 11.4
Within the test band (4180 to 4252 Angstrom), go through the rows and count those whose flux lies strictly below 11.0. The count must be 21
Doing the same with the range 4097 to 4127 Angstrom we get 12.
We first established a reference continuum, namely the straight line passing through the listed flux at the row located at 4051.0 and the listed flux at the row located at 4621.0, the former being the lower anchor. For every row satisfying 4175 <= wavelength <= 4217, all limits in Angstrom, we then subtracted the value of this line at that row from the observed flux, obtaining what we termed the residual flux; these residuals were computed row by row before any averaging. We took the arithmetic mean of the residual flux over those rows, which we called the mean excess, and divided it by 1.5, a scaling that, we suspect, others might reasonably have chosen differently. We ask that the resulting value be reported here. -0.83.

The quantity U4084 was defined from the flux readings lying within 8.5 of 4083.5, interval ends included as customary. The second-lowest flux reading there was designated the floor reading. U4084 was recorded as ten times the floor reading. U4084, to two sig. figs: 88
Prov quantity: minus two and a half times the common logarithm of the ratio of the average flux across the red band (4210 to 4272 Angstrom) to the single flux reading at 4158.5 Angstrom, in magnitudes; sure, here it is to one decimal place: -0.1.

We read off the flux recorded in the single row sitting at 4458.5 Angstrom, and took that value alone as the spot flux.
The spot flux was 13.01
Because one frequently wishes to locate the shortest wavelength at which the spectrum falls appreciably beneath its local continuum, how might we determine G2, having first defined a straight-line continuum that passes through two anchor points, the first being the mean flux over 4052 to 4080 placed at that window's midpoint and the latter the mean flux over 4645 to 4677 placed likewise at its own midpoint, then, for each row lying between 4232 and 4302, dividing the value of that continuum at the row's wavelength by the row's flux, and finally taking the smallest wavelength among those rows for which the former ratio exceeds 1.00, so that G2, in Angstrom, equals 4233.5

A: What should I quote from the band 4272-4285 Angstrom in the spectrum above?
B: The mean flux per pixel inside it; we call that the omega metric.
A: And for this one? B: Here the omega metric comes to 11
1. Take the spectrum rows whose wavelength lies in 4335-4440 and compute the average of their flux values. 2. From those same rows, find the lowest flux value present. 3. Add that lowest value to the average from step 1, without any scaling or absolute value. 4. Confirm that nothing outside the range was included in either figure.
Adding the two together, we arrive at 21.9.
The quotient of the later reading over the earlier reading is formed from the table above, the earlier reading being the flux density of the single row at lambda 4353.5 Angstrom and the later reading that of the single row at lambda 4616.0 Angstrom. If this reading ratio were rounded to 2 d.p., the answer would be 1.30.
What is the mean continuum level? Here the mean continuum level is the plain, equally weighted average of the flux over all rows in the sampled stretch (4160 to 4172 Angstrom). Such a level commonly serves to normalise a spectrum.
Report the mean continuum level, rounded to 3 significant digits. 10.1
